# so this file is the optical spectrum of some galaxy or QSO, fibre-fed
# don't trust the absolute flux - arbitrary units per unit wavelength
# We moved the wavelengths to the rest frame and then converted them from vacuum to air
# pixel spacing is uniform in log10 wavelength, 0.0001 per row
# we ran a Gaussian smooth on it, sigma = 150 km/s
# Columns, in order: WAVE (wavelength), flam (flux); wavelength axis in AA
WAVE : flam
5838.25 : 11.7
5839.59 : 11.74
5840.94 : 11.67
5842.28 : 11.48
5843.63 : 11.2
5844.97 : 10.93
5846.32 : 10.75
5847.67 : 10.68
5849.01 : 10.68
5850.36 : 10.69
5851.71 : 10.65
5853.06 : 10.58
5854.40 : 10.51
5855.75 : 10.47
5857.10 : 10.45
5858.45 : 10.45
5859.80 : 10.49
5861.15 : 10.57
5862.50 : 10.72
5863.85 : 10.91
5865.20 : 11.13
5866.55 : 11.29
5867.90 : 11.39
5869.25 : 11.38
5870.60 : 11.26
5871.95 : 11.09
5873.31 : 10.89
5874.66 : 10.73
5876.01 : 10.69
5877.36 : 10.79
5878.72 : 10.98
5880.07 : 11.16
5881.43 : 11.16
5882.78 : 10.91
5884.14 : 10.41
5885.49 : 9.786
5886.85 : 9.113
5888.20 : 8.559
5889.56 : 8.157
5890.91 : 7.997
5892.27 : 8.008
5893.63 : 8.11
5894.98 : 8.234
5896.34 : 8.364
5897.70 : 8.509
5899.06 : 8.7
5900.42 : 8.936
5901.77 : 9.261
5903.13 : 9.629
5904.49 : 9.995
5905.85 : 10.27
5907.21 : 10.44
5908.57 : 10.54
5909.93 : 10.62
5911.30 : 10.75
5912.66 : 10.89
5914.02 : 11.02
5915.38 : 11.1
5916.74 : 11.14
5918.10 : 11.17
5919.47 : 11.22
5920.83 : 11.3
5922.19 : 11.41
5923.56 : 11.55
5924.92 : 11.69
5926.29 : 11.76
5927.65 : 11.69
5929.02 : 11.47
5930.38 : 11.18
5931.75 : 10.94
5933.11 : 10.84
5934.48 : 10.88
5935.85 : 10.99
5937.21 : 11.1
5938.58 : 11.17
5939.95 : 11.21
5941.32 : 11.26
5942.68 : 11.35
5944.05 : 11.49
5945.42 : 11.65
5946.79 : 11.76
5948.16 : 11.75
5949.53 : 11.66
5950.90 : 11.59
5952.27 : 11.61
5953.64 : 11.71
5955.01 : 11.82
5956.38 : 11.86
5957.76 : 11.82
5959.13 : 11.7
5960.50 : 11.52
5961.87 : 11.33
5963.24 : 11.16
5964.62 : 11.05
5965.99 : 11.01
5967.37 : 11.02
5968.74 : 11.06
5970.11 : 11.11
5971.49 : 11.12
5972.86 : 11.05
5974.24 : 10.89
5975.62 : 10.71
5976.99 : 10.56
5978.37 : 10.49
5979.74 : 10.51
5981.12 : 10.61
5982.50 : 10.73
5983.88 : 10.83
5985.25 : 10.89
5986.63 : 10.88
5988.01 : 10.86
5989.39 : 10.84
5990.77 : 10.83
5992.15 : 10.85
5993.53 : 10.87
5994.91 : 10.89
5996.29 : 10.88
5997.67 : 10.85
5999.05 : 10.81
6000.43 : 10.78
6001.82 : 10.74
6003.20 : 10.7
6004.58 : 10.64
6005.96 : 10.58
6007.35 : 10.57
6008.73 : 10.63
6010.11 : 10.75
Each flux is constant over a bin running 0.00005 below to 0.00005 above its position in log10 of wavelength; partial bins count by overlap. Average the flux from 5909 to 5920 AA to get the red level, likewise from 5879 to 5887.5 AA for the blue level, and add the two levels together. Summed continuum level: 21.4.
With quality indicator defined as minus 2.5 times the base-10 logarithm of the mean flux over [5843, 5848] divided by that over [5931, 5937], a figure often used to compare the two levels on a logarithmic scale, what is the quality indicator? 0.00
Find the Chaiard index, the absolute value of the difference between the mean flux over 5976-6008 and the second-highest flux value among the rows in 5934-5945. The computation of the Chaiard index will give 0.60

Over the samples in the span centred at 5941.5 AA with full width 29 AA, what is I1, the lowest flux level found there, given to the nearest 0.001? 10.840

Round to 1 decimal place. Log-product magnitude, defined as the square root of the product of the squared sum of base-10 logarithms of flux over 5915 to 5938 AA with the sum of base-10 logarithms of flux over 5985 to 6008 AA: 74.9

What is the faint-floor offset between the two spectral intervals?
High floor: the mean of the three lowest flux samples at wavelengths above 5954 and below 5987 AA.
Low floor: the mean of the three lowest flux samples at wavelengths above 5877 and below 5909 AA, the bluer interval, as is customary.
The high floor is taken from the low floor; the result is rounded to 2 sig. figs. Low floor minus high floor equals -2.5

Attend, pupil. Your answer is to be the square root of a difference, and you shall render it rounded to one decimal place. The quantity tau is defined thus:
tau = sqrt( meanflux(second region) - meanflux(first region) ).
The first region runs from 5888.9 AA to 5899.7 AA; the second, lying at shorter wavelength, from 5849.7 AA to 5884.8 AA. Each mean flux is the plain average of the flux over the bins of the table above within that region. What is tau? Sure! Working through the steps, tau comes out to 1.6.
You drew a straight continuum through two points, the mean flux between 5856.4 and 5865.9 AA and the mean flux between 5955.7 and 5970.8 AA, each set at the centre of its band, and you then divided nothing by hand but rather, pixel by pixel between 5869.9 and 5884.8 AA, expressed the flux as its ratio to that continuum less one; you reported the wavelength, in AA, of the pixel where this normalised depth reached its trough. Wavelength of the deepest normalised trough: 5884.14 AA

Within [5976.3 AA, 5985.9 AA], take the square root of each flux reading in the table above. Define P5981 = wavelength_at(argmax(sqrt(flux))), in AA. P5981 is 5985.25 AA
